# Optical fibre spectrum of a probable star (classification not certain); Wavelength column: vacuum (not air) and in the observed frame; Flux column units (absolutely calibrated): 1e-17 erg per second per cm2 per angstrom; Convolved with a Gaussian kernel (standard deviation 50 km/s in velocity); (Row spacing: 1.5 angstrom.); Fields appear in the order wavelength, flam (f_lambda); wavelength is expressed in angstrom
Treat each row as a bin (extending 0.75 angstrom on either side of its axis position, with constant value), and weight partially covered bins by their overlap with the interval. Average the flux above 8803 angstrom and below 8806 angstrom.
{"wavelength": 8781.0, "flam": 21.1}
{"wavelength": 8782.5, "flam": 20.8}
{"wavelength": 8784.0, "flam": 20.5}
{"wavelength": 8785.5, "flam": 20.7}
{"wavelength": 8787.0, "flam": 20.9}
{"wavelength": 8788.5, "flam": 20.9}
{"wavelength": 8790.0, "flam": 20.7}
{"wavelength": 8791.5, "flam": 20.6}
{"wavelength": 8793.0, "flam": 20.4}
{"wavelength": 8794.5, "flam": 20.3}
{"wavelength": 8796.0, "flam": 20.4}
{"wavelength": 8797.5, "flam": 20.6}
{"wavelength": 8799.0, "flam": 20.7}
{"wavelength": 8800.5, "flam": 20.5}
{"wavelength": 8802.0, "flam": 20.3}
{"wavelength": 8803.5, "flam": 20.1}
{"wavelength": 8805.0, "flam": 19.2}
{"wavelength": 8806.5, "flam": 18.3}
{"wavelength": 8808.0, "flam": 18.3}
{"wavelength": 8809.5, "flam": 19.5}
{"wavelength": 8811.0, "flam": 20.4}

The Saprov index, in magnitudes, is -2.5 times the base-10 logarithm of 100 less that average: -4.76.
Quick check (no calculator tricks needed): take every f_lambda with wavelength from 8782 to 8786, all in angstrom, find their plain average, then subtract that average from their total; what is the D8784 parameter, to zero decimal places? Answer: 41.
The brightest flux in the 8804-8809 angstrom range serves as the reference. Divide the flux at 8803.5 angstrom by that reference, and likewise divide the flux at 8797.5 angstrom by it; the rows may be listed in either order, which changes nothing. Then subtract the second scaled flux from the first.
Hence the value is -0.03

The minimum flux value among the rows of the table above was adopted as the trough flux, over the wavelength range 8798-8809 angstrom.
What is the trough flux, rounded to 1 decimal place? 18.3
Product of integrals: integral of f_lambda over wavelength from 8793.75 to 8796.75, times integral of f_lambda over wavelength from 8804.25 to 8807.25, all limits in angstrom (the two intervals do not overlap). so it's 3434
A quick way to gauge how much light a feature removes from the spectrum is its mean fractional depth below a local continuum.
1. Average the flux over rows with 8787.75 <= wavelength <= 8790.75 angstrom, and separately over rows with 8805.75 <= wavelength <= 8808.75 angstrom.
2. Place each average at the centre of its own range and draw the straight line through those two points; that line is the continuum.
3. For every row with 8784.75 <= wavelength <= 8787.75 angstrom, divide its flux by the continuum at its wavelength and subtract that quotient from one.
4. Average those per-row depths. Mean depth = 0.020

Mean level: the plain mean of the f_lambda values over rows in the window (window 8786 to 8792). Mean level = 20.8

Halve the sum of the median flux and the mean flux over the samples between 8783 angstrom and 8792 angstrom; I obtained 20.71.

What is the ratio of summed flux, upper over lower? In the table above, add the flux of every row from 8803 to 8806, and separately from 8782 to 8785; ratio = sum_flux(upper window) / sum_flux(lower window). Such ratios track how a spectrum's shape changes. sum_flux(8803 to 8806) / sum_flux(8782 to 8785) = 0.952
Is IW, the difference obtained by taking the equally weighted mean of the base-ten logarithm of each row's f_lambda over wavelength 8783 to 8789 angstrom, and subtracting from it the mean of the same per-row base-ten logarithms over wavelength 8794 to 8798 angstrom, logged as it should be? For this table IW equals 0.007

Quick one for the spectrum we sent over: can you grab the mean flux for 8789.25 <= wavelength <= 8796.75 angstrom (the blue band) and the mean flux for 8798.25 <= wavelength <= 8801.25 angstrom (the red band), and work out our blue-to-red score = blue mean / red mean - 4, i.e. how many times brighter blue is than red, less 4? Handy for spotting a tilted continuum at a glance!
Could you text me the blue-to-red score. -3.01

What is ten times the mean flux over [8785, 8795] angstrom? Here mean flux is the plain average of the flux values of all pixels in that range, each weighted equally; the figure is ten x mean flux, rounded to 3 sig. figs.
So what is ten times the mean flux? 206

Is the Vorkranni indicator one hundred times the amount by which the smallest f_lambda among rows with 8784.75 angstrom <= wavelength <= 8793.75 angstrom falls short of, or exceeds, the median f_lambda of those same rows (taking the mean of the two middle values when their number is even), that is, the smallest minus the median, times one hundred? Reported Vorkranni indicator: -30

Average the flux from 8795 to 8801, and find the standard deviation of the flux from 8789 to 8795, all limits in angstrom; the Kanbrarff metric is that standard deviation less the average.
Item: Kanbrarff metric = -20.4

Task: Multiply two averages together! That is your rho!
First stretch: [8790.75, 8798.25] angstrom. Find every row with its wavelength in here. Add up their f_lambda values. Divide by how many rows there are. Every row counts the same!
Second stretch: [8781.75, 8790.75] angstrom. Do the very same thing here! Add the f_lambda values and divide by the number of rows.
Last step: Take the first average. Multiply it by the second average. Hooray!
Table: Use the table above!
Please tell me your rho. 425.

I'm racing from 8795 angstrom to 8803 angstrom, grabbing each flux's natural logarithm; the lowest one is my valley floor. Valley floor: 3.011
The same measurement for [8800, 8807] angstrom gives 2.907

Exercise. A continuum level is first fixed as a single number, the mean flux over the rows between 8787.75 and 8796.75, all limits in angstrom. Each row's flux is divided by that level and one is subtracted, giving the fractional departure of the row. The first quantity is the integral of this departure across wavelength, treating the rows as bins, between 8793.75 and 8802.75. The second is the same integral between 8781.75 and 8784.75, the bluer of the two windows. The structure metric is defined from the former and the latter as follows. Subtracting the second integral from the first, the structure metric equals -0.1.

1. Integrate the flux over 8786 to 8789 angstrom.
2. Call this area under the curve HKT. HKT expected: 63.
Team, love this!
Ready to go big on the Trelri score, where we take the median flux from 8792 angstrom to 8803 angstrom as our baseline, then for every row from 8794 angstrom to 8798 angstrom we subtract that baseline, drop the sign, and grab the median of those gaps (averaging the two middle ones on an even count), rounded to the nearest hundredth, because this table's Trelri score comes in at 0.10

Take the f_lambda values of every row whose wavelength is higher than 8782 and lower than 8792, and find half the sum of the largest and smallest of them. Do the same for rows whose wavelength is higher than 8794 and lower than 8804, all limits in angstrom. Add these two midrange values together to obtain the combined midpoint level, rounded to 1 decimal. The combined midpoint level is 41.1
